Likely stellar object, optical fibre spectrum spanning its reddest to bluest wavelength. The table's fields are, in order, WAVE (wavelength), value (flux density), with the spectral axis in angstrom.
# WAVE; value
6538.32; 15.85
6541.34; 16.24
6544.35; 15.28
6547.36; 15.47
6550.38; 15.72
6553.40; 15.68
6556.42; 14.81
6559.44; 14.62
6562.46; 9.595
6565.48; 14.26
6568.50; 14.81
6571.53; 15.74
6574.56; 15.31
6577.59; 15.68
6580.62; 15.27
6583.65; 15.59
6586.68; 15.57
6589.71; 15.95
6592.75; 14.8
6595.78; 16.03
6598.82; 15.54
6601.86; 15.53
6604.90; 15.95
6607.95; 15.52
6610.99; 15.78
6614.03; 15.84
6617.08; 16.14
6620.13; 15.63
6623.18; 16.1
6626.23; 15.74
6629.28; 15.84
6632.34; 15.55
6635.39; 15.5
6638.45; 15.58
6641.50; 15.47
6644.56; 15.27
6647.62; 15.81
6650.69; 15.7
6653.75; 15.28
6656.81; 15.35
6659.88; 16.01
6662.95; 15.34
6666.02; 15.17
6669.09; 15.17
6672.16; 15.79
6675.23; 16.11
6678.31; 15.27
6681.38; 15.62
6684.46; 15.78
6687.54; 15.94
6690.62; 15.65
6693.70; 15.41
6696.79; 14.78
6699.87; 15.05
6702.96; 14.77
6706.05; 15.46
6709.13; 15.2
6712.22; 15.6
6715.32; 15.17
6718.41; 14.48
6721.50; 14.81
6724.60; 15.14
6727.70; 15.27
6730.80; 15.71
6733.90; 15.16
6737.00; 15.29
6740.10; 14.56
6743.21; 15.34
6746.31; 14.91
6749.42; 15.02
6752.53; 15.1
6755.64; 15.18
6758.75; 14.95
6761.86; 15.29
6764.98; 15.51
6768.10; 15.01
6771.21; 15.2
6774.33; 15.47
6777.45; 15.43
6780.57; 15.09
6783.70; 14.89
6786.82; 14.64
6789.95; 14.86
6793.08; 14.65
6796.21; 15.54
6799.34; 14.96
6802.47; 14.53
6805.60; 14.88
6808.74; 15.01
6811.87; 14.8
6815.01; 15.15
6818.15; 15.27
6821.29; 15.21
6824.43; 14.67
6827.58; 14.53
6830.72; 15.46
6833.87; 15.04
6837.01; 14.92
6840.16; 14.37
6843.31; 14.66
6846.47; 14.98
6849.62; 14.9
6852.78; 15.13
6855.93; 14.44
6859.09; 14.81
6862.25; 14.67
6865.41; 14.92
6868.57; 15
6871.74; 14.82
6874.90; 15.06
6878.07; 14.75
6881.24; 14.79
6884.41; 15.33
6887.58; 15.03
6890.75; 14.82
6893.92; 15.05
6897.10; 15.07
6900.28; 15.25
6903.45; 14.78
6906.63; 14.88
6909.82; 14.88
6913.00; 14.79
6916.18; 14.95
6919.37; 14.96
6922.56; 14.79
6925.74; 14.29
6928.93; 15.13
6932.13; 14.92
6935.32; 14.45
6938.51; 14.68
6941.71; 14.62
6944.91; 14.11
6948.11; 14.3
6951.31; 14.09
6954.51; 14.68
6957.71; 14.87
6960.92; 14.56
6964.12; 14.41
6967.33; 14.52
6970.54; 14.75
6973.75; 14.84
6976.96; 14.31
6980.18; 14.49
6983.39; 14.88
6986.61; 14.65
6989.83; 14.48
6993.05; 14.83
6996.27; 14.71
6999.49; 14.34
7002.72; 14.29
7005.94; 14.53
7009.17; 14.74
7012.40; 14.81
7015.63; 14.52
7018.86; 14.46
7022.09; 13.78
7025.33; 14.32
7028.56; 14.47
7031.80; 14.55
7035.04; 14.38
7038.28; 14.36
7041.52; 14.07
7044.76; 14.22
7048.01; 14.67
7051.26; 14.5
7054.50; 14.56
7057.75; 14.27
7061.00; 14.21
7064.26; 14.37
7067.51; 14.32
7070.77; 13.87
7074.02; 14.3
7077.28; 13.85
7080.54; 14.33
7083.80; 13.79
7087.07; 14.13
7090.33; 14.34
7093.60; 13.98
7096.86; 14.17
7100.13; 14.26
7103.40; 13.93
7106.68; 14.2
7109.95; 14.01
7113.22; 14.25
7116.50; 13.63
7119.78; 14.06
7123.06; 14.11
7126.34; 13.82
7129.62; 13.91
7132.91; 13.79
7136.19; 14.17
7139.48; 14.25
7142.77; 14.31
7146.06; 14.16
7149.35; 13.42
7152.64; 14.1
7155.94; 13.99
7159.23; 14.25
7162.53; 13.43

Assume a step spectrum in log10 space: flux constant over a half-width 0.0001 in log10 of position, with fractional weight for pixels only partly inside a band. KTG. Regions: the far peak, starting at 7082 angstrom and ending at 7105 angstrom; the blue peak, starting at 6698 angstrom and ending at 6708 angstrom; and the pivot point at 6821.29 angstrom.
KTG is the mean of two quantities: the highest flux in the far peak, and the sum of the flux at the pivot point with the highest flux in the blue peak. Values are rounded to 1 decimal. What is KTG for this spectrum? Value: 22.5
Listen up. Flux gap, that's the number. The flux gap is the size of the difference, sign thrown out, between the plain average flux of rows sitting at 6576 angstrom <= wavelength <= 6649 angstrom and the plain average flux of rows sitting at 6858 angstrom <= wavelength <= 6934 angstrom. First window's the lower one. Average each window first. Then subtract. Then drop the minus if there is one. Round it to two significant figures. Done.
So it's 0.75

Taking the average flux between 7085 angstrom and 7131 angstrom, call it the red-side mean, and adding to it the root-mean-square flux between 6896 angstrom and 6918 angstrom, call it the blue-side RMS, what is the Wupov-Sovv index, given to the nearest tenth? 29.0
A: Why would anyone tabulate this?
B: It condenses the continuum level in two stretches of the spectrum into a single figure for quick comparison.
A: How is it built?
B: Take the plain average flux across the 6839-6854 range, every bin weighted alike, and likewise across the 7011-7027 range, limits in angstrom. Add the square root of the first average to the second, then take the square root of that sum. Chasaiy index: 4.27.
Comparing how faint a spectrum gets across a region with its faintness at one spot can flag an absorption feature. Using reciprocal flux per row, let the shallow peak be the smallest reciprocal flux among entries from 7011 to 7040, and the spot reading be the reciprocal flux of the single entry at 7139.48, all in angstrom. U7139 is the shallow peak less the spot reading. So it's -0.0027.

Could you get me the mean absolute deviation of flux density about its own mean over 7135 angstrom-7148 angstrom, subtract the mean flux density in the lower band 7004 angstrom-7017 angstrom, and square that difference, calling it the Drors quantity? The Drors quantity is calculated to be 213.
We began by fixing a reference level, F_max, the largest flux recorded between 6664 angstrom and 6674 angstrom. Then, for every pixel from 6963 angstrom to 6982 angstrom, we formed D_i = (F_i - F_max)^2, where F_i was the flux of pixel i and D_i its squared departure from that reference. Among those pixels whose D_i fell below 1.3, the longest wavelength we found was 6973.75 angstrom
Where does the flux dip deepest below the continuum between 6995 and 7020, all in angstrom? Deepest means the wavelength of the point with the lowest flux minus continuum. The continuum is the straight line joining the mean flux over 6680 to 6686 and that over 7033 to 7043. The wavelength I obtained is 7002.72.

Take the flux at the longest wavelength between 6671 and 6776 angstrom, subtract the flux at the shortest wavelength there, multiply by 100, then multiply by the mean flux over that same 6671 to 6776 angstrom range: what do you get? -488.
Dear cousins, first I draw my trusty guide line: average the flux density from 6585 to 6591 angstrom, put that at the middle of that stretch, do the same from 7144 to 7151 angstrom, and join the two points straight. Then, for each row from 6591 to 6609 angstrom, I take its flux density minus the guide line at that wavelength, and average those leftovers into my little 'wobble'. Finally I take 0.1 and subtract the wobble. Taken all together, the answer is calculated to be 0.26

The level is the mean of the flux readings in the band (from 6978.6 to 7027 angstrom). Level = 14.5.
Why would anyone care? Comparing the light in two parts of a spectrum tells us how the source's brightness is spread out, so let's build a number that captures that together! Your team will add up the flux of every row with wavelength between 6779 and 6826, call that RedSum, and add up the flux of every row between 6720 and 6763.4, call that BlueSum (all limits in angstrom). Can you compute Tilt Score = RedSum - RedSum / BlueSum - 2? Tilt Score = 221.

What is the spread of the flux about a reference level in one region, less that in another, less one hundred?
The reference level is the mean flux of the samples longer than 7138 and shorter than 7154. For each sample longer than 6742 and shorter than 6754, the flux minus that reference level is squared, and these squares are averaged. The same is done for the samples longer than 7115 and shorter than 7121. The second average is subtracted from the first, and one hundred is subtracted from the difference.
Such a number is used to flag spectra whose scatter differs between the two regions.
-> -99.0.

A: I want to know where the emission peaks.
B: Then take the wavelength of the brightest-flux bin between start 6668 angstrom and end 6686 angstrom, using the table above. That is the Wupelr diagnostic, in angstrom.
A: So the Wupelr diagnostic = 6675.23 angstrom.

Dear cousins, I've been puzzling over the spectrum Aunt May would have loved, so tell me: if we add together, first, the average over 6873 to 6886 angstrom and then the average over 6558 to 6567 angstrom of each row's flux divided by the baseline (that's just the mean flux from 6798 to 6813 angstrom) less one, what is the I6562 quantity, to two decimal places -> -0.13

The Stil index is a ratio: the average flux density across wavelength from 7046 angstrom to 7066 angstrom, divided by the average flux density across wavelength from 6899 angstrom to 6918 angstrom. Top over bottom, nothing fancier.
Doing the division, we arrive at 0.967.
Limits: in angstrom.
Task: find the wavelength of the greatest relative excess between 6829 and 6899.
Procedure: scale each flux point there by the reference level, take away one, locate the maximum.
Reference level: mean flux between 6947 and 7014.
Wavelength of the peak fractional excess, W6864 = 6830.72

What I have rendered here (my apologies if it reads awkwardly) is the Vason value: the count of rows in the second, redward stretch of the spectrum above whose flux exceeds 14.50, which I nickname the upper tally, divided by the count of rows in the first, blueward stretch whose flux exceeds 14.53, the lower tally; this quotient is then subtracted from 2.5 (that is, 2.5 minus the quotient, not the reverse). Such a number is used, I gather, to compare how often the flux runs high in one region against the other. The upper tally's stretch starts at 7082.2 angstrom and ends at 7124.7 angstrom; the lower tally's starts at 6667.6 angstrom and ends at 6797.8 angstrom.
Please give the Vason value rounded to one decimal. 2.5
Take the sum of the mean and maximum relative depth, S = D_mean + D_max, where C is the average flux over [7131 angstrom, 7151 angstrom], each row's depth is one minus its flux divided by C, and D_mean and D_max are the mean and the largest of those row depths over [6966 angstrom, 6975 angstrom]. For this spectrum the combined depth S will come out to -0.085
